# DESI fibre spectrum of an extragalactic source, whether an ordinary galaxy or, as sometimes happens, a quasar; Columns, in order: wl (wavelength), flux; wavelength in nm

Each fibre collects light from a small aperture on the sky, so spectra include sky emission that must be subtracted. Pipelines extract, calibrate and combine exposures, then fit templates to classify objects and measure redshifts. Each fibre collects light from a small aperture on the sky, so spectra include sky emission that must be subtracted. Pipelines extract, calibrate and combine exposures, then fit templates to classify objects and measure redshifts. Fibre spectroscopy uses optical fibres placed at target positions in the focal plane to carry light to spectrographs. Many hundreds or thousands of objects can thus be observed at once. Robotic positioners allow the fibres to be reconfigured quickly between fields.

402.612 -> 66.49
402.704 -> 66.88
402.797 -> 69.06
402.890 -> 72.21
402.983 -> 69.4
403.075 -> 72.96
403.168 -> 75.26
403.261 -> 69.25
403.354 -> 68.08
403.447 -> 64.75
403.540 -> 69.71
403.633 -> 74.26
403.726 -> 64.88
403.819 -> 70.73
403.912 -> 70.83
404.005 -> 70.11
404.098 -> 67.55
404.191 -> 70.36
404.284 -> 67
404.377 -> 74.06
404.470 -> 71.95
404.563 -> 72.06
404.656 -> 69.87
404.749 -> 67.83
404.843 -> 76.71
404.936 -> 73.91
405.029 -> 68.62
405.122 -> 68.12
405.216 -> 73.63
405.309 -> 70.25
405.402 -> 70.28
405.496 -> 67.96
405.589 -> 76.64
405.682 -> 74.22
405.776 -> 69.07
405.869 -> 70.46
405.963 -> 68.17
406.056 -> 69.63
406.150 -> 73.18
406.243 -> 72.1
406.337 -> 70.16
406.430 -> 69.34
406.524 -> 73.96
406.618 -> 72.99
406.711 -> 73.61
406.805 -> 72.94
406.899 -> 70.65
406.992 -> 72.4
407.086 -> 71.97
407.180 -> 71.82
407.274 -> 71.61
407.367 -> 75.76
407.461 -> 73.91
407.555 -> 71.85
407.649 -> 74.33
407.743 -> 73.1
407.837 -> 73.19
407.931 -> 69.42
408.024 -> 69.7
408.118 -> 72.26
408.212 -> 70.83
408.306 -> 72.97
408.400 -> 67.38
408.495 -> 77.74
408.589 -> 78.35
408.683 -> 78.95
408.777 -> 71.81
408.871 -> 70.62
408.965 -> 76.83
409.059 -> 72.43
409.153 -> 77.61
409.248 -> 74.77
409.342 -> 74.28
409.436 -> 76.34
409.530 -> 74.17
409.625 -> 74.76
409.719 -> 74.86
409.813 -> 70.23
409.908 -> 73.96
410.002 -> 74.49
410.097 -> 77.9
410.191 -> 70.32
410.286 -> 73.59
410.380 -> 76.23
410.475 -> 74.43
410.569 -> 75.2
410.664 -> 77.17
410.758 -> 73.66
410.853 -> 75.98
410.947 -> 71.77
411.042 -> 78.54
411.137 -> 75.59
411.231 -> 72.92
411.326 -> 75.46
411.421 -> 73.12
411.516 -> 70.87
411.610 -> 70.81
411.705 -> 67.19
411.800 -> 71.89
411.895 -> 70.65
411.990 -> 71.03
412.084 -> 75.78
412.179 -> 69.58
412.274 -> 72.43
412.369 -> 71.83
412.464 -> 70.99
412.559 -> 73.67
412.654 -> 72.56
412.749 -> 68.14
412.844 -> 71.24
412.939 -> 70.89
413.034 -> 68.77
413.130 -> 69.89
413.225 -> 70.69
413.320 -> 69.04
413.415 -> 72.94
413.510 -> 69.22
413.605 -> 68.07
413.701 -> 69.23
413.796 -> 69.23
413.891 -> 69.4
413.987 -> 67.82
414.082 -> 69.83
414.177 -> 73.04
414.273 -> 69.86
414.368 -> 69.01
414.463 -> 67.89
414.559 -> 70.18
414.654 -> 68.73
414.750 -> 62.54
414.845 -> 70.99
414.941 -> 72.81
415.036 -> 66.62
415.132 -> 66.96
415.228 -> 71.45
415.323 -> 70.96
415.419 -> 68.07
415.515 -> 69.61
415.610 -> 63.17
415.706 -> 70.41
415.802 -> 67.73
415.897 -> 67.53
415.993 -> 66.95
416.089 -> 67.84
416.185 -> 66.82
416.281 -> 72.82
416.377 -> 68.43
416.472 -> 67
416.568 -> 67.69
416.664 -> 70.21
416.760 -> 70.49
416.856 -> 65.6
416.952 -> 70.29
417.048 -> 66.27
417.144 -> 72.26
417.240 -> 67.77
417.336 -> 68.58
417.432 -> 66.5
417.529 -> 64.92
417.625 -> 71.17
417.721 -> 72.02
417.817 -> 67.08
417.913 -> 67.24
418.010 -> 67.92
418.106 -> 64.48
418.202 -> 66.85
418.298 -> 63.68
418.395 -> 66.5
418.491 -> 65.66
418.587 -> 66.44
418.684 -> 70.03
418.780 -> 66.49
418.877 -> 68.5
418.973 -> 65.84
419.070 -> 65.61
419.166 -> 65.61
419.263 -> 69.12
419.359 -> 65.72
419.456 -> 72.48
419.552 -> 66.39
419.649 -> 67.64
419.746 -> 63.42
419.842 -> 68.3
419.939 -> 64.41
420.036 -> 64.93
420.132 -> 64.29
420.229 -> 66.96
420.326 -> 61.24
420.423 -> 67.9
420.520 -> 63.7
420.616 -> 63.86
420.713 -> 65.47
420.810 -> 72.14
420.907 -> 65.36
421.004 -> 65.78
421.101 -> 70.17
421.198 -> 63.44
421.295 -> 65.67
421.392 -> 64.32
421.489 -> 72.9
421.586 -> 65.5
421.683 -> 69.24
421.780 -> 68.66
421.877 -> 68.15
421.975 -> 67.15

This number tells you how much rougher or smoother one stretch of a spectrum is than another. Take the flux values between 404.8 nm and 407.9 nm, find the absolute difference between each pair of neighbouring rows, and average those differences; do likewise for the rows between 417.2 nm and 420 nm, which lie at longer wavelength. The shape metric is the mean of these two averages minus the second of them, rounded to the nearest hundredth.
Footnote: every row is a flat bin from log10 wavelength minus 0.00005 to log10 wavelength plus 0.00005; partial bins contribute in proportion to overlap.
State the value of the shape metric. -0.24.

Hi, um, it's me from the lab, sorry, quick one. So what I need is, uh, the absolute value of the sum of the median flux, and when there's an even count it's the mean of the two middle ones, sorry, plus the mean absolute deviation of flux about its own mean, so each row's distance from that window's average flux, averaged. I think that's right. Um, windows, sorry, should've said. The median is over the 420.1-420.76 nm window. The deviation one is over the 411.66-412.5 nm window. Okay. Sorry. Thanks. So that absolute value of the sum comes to 66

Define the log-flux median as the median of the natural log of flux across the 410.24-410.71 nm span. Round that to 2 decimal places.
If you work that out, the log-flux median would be 4.32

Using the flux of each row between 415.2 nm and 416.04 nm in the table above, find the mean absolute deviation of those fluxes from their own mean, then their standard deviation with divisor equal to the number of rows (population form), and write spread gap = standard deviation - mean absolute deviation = 0.47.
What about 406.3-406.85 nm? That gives 0.15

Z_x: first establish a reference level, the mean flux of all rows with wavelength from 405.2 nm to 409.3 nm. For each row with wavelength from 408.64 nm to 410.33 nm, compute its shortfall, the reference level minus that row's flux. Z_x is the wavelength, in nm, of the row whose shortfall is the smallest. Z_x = 408.683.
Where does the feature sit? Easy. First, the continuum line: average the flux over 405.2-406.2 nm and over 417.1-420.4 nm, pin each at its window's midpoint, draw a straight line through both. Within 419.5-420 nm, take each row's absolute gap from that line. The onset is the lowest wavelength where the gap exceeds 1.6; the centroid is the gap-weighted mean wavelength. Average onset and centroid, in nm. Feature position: 419.77 nm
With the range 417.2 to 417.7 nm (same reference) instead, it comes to 417.53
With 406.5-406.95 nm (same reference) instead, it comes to 406.59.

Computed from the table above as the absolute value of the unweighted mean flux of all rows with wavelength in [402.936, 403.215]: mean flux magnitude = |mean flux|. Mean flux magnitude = 73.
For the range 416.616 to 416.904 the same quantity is 69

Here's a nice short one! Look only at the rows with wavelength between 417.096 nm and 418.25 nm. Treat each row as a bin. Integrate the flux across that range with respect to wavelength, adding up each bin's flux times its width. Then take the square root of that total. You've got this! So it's 8.86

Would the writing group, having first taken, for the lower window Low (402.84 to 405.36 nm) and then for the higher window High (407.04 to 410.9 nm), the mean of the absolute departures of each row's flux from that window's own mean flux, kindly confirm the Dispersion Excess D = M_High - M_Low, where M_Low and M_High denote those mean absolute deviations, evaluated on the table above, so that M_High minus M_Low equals -0.24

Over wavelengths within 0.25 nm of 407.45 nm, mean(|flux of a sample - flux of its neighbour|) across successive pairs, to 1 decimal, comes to 2.6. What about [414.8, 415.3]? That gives 3.2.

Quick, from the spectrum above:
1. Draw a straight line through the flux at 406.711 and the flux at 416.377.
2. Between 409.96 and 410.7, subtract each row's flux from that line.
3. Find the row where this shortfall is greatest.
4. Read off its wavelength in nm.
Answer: 410.191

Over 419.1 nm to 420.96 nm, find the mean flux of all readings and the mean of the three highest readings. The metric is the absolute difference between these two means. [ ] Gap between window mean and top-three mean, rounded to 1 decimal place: 5.0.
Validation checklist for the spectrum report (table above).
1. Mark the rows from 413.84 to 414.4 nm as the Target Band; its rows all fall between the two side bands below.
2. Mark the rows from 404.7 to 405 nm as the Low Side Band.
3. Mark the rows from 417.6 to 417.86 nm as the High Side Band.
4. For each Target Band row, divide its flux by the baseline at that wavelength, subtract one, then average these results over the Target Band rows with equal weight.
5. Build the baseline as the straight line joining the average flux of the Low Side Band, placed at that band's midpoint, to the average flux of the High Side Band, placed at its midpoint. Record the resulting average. -0.014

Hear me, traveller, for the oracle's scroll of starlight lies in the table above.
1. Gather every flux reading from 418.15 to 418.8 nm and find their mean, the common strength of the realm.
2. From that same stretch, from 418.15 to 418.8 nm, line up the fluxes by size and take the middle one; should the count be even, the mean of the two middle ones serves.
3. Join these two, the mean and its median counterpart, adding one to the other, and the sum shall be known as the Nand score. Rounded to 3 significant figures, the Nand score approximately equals 133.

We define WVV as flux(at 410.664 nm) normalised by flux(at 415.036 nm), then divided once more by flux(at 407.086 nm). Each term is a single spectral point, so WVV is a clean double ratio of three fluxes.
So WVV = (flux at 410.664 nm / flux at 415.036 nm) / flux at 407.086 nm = 0.0161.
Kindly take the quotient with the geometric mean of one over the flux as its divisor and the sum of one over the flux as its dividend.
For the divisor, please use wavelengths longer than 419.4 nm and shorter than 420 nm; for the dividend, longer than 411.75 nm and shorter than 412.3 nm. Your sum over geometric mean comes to 5.6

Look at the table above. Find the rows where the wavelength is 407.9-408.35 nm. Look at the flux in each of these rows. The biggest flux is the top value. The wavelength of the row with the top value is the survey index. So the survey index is 408.306 nm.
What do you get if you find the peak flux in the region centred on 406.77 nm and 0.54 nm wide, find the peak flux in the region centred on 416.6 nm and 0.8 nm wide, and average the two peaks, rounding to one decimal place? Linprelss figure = 73.4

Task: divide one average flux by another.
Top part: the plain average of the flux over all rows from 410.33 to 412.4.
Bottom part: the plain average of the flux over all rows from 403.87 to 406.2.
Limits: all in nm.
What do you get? 1.03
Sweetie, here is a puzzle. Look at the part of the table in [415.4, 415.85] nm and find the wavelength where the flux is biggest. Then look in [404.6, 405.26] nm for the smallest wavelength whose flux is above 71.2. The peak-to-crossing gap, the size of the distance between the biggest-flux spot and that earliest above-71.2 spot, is 10.86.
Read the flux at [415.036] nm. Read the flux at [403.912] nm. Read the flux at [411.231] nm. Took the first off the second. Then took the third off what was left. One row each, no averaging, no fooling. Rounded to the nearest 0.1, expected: -68.7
